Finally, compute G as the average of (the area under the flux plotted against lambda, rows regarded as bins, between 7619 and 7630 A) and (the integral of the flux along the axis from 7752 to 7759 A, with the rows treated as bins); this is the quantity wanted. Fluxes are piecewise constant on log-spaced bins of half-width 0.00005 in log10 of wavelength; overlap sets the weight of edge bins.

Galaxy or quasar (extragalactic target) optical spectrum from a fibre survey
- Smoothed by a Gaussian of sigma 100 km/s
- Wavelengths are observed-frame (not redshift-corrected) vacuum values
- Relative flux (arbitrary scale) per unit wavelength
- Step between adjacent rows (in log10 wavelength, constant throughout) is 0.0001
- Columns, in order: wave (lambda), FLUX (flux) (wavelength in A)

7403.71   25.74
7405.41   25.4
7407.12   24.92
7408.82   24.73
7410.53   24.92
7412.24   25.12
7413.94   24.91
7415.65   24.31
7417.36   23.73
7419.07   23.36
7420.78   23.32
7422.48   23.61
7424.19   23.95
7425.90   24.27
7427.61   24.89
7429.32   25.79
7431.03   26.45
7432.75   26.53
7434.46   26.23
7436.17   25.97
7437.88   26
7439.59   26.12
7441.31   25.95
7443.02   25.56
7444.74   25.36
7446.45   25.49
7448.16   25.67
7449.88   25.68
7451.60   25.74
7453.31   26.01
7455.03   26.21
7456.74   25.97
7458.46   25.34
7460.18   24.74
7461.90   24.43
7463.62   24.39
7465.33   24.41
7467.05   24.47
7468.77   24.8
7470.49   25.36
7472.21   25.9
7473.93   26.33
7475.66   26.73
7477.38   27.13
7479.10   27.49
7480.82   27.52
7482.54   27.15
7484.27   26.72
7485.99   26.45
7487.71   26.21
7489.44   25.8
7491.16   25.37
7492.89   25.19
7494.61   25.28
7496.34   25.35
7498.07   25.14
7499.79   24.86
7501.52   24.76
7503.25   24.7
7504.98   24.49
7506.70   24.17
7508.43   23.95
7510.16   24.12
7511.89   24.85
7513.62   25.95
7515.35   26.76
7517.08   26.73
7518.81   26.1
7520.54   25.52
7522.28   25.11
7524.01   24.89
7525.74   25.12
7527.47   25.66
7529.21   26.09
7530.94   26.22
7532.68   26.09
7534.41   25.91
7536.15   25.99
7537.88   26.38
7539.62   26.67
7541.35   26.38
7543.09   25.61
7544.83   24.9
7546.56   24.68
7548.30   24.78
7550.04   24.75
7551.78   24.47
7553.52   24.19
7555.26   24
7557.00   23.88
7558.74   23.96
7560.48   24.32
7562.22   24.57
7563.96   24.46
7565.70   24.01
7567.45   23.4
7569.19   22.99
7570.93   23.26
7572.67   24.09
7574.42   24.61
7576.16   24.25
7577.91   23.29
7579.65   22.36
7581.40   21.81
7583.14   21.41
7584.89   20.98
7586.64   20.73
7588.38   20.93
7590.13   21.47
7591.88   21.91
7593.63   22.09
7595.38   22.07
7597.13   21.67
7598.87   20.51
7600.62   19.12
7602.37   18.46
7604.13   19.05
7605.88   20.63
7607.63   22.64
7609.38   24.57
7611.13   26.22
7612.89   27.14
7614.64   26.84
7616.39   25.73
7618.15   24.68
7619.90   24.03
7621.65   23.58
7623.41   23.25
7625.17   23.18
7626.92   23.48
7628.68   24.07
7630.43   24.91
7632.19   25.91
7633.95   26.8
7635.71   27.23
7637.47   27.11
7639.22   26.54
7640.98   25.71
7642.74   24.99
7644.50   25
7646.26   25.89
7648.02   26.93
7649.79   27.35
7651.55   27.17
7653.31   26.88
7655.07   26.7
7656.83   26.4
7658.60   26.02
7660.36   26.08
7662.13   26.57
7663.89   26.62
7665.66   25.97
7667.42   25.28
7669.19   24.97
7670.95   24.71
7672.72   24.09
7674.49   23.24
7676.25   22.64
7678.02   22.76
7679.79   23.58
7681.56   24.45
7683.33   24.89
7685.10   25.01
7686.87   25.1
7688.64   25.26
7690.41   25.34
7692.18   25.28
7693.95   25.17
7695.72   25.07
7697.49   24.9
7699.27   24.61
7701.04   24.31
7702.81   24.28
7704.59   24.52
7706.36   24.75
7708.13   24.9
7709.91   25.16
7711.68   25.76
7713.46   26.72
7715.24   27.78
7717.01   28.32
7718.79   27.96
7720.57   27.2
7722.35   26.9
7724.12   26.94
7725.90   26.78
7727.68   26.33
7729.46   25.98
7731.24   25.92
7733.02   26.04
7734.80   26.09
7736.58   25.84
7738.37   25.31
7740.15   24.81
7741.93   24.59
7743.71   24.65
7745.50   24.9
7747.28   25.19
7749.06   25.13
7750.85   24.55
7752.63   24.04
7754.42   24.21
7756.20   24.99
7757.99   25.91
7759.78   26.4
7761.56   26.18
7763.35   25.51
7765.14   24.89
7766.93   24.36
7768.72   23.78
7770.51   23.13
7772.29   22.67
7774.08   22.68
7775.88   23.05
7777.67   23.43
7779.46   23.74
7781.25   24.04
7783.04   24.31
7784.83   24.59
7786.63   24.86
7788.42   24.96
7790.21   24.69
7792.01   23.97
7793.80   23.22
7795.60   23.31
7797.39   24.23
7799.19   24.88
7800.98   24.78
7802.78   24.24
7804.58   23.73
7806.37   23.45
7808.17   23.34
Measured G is 217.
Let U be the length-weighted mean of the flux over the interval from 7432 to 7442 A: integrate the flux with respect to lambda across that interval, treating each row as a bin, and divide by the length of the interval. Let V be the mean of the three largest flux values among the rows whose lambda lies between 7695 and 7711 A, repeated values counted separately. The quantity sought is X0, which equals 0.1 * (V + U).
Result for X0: 5.12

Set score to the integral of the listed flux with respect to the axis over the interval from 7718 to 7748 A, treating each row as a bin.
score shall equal 779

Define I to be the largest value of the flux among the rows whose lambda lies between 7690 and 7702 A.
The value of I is 25.34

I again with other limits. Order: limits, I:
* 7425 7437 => 26.53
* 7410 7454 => 26.53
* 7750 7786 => 26.4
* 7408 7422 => 25.12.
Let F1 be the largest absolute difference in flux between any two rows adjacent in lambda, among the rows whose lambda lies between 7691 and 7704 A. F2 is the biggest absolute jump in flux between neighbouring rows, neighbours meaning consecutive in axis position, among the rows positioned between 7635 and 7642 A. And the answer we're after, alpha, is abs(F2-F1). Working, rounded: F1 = 0.30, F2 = 0.83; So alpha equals 0.53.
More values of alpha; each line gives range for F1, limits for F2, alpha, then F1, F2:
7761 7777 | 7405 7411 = 0.19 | 0.67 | 0.48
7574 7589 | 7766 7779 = 0.31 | 0.96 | 0.65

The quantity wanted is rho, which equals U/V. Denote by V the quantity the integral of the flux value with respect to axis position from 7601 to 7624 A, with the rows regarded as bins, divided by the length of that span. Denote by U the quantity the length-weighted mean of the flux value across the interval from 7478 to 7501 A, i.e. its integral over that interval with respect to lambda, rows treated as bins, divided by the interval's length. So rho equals 1.11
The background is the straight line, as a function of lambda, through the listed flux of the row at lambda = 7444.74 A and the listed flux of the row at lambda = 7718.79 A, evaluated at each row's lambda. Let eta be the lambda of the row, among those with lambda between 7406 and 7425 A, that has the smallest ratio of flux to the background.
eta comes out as 7420.78 A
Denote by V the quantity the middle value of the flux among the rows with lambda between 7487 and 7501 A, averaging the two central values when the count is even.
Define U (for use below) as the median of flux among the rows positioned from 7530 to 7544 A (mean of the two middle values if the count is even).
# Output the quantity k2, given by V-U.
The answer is -0.8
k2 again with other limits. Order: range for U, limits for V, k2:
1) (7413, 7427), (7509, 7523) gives 1.9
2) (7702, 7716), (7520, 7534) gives 0.6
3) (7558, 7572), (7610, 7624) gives 1.2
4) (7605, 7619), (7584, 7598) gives -3.6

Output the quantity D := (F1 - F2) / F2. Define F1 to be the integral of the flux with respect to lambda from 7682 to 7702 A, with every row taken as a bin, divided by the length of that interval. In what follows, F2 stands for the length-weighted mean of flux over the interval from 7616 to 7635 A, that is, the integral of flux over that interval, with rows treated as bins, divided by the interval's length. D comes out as 0.02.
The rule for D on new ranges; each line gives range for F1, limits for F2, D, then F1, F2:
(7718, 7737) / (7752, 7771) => 0.07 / 26.6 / 24.9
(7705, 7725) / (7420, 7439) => 0.05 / 26.5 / 25.2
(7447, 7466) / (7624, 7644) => 0.00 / 25.3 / 25.4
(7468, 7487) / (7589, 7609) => 0.26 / 26.5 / 21.0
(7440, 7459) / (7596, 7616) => 0.14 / 25.7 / 22.5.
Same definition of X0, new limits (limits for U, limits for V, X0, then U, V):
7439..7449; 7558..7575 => 5.02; 25.7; 24.5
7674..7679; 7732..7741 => 4.89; 22.9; 26.0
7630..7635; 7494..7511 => 5.12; 26.0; 25.3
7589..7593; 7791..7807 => 4.63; 21.6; 24.6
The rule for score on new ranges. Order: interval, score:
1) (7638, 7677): 1004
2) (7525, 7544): 494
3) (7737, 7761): 600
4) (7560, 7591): 711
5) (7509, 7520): 283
